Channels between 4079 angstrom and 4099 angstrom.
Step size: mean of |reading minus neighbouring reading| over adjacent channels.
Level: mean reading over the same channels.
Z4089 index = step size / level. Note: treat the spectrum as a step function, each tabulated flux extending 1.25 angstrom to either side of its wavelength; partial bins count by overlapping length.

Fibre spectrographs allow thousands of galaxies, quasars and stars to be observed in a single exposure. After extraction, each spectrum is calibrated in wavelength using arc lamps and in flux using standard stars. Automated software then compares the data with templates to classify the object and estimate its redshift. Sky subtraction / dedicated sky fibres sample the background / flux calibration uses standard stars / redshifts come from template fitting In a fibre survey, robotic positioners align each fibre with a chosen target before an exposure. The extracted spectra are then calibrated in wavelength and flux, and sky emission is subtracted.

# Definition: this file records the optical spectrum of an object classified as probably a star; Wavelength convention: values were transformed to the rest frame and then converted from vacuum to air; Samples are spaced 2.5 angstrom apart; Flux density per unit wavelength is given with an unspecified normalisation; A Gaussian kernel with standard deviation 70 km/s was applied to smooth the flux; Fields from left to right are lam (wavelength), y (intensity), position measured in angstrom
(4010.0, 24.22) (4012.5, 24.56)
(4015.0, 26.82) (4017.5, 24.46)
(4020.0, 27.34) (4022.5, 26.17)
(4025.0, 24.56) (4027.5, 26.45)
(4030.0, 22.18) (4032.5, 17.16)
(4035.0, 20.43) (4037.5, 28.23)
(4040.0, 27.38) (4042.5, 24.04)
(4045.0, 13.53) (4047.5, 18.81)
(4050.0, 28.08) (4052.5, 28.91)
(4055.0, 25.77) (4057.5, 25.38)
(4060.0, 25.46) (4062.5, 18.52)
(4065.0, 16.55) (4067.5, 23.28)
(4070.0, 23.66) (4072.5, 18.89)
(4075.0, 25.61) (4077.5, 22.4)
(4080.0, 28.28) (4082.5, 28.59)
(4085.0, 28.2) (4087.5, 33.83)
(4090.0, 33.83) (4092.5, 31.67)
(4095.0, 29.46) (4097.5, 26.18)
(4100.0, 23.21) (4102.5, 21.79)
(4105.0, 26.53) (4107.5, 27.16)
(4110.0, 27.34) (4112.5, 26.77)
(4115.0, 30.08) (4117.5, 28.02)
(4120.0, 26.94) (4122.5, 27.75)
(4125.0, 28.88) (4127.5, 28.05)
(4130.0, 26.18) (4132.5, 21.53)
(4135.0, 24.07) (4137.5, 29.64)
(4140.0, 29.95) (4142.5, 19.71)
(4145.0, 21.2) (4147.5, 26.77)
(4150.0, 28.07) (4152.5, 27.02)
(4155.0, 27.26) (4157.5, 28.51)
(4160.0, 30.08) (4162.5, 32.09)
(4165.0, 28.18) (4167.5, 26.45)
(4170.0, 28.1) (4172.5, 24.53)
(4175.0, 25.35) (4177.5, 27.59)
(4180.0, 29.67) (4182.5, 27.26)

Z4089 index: 0.067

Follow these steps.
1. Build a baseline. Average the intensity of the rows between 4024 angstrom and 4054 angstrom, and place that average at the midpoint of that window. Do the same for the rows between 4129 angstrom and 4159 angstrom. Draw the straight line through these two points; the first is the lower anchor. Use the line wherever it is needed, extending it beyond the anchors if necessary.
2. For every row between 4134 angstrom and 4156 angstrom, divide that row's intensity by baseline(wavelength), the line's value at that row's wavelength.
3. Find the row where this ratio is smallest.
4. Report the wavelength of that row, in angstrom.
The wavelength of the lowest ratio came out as 4142.5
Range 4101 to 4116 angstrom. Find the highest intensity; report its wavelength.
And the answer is 4115.0 angstrom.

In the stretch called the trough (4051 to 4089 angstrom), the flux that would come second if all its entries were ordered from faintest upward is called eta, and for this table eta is 18.52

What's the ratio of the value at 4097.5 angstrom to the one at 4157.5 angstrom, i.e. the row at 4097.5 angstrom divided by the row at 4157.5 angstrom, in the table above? 0.92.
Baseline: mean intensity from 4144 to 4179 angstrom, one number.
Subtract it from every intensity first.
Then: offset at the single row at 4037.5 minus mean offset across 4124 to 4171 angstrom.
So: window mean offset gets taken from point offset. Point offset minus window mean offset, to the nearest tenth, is 1.3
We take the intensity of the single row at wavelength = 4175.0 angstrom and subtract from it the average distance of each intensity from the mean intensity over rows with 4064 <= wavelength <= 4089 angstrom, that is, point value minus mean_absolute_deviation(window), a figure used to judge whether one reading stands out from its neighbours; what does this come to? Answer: 21.4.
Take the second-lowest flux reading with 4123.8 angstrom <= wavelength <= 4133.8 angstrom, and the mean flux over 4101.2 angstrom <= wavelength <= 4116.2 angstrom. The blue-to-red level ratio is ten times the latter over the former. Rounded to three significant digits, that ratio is 10.2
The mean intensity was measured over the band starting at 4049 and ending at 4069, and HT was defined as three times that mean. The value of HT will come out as 72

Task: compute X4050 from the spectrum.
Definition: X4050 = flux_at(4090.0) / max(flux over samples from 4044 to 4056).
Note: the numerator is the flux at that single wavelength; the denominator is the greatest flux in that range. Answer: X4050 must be 1.17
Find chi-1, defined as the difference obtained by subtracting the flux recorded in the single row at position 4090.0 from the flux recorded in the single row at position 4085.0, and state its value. -6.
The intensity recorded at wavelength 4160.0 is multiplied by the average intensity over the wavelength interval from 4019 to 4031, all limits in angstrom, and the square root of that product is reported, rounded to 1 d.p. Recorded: 27.6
